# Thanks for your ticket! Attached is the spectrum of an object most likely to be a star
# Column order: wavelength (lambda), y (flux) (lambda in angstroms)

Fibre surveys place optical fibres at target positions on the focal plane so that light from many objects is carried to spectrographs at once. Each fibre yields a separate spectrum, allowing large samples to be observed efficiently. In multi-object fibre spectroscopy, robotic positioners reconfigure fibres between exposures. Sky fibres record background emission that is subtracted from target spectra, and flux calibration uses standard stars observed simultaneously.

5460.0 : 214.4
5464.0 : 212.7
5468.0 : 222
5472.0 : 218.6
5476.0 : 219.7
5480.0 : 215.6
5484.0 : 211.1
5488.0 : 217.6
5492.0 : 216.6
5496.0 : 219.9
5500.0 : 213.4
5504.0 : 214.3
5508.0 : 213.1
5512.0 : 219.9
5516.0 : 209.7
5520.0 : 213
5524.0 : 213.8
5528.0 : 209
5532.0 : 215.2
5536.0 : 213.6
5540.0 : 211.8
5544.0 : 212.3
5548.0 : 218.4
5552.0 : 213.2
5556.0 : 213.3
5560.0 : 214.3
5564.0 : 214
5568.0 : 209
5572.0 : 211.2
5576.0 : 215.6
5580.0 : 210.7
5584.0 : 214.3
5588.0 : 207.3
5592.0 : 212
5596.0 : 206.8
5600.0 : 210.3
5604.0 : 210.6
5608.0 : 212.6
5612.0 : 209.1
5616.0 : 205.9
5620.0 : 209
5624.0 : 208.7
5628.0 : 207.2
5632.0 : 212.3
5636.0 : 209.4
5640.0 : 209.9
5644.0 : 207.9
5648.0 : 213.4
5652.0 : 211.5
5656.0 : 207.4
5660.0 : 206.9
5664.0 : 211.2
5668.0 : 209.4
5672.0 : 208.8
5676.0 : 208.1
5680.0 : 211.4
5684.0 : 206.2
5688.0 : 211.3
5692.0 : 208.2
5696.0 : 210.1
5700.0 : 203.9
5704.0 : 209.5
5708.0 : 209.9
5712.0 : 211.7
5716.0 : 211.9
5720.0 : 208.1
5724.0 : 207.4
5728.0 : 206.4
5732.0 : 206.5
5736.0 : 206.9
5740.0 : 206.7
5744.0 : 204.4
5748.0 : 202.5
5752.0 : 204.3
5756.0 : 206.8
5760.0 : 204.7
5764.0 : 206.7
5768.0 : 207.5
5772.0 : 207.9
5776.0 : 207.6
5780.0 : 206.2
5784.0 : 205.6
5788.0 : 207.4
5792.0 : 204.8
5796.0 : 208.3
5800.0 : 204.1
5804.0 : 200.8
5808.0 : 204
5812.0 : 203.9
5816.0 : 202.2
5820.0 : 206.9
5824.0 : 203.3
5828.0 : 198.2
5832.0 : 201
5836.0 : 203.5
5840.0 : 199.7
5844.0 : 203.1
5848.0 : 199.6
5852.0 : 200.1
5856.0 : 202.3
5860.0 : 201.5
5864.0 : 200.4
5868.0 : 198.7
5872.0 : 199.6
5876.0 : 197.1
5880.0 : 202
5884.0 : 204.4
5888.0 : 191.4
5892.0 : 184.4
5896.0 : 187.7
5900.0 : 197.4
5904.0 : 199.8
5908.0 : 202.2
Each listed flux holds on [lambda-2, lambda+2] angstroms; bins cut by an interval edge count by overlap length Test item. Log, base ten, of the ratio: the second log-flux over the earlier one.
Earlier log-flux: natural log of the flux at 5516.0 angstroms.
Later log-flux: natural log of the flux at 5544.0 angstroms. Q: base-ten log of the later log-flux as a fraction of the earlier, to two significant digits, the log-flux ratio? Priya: 0.0010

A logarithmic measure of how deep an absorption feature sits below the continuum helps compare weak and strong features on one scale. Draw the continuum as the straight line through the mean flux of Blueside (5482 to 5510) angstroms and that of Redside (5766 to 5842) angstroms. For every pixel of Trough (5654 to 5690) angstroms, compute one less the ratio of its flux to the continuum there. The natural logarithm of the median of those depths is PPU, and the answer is -7.0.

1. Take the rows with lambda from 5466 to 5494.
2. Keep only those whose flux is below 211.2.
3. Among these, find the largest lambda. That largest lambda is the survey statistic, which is 5484.0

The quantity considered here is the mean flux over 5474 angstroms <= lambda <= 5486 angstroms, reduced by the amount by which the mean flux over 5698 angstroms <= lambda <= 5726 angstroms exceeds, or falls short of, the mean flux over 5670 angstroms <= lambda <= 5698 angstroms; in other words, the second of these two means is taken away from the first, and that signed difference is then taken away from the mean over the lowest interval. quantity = 216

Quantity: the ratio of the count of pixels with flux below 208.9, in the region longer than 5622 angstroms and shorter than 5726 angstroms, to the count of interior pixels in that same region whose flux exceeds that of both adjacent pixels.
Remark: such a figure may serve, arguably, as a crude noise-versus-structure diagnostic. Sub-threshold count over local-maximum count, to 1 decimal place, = 1.5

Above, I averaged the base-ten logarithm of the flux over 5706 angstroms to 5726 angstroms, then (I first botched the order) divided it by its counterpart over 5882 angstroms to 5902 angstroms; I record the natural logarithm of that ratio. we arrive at 0.0158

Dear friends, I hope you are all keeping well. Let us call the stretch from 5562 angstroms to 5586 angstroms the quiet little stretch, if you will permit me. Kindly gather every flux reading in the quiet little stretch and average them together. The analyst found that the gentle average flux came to 212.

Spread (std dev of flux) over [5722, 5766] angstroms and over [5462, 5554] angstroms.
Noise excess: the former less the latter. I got -2.0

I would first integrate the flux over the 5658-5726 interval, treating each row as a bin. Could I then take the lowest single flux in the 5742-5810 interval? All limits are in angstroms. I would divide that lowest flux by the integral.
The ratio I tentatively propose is 0.0141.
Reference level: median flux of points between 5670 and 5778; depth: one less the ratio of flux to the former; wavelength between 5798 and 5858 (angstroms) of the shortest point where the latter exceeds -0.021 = 5800.0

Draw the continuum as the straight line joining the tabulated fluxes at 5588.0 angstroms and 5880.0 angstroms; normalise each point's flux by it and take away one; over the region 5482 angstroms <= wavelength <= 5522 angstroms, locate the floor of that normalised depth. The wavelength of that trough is 5516.0 angstroms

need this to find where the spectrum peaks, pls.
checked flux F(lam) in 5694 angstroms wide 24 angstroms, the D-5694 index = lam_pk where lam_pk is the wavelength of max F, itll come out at 5688.0 angstroms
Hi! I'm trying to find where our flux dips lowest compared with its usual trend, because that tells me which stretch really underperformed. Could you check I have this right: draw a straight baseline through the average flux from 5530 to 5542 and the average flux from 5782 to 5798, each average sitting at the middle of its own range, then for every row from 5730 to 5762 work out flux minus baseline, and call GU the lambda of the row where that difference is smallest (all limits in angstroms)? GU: 5748.0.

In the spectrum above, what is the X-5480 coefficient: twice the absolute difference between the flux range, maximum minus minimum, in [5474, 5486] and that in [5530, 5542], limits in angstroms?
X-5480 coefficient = 10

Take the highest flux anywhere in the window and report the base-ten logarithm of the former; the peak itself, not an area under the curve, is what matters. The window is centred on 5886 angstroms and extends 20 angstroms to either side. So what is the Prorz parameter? 2.31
